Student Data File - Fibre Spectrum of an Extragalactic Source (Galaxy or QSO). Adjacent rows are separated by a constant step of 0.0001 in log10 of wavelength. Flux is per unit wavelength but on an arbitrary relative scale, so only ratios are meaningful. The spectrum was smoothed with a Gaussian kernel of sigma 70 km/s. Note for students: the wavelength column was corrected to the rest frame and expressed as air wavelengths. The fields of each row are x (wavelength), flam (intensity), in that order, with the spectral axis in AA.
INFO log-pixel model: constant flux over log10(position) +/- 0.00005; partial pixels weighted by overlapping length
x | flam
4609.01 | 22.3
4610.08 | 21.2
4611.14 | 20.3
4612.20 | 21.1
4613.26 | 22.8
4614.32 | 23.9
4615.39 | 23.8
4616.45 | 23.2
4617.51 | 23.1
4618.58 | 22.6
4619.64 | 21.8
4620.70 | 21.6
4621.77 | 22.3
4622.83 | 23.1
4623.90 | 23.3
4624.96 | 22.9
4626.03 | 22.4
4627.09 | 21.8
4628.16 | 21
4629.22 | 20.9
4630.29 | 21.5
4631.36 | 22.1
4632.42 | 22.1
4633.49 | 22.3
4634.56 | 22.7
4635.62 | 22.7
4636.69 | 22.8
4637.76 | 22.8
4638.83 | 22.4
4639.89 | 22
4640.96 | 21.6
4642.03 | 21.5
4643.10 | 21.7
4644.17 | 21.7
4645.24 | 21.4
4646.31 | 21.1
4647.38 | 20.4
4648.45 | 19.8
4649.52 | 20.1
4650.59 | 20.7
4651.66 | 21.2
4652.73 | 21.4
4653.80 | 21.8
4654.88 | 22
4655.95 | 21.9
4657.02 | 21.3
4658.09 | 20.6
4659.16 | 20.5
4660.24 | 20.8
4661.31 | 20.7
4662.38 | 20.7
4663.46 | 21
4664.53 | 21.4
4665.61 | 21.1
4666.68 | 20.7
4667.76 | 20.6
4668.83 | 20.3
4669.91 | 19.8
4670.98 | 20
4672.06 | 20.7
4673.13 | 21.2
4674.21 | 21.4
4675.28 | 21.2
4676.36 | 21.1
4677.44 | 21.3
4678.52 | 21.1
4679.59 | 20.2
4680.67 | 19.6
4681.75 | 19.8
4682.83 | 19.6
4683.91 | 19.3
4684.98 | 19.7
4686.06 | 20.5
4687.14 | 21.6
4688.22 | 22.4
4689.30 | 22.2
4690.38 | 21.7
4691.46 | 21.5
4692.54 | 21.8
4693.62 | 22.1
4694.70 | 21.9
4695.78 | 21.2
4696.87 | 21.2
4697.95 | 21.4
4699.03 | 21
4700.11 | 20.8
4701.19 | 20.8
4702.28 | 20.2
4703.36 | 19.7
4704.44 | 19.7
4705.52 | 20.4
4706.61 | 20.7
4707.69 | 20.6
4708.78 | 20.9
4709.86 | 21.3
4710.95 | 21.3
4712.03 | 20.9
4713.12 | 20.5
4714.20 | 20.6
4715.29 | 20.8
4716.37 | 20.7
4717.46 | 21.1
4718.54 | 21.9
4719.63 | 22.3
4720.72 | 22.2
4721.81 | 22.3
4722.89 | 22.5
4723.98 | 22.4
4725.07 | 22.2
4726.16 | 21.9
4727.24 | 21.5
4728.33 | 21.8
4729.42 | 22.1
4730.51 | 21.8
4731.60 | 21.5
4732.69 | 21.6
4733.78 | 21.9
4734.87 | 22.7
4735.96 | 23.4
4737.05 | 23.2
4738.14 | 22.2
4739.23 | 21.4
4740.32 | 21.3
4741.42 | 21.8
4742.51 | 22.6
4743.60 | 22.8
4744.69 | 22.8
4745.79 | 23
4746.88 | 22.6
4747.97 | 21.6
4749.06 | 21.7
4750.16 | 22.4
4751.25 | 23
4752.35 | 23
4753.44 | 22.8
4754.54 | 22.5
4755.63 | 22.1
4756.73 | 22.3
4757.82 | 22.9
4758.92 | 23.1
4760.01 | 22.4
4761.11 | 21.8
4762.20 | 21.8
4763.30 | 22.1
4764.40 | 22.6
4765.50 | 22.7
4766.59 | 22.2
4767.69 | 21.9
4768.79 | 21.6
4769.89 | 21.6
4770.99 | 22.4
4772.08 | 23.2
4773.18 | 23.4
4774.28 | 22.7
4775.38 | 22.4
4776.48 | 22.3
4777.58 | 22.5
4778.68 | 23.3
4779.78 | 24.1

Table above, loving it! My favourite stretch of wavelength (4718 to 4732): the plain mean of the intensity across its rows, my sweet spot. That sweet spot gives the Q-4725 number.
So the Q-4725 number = 22.03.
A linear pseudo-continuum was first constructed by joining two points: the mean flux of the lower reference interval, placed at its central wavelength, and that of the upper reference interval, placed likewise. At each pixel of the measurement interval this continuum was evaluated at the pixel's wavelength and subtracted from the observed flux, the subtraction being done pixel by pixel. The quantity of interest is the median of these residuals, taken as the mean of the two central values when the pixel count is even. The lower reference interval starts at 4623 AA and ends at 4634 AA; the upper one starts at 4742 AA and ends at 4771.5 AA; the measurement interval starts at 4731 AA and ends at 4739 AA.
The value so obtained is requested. -0.13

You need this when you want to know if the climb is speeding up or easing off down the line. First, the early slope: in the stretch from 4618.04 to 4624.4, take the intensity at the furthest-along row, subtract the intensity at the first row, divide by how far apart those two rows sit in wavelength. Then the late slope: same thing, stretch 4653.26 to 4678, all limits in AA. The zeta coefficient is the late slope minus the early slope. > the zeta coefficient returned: -0.15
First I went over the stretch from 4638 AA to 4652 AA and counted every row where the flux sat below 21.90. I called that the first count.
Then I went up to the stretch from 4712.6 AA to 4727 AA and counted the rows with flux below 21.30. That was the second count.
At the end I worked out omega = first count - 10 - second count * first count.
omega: -54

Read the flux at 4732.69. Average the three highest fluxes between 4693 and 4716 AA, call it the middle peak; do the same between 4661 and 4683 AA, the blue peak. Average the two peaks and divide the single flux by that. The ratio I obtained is 1.00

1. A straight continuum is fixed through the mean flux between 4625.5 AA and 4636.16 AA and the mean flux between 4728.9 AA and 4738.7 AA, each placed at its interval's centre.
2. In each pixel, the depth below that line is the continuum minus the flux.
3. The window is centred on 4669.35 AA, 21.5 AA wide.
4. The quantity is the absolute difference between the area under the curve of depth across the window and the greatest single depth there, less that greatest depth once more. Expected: 23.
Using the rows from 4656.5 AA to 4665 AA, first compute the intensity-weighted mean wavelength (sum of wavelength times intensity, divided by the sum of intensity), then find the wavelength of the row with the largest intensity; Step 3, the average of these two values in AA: 4662.7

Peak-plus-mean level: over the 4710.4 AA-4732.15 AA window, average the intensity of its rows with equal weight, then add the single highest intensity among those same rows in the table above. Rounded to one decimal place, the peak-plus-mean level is 44.1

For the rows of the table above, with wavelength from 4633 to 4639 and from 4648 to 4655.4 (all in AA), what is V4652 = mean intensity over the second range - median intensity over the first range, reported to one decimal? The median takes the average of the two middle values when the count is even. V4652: -1.7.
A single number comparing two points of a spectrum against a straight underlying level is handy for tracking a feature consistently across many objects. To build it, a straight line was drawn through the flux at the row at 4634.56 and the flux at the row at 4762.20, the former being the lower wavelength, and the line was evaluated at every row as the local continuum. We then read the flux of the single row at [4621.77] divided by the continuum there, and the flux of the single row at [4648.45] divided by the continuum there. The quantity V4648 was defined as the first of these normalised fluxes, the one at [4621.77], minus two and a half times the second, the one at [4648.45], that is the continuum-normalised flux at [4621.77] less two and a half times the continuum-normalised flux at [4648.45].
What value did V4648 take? -1.21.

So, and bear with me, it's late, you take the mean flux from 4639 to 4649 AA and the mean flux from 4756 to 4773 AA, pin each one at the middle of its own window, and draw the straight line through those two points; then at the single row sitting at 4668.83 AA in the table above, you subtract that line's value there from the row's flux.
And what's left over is -1.2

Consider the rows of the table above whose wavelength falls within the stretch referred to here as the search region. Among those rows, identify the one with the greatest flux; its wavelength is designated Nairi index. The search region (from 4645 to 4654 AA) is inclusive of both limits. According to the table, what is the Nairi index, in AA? 4653.80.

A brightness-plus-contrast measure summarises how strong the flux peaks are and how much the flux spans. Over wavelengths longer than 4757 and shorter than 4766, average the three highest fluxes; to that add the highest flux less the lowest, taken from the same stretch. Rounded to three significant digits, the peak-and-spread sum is 24.2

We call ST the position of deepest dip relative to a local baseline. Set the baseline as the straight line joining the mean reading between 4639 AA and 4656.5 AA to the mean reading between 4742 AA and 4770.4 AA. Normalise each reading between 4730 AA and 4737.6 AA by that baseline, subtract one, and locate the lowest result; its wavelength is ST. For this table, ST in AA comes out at 4731.60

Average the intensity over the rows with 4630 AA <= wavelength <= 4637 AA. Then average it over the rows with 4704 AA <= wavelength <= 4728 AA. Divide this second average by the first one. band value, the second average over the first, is 0.95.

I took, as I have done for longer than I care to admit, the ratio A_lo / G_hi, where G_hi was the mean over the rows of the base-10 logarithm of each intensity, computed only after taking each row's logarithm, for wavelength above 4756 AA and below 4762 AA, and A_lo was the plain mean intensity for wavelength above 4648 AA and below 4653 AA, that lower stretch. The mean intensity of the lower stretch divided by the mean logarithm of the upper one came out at 15.3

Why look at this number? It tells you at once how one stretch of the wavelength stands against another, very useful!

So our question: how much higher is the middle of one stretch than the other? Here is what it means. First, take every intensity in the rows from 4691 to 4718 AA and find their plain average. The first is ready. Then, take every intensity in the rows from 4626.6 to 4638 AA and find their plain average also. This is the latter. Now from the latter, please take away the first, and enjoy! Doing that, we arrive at 1.1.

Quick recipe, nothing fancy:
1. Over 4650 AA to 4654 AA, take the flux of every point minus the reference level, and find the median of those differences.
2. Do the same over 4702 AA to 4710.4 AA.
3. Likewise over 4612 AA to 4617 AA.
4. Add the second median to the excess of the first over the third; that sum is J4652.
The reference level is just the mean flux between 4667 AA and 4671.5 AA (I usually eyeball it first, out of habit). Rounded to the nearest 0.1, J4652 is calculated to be -1.6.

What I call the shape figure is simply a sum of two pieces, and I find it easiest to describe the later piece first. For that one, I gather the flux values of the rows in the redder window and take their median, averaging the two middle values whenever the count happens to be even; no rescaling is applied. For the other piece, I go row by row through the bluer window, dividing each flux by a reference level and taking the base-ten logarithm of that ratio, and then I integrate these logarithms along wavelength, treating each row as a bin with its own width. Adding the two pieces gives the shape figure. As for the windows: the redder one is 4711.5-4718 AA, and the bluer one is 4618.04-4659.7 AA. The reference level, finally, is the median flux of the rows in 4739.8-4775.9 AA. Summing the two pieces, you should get 20.2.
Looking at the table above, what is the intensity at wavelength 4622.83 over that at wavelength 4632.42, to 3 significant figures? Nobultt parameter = 1.05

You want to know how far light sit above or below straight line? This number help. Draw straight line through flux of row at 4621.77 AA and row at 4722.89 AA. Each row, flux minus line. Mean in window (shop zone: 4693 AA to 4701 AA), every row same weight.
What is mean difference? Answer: -1.1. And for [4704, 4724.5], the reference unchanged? -1.3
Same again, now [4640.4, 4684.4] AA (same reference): -1.5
